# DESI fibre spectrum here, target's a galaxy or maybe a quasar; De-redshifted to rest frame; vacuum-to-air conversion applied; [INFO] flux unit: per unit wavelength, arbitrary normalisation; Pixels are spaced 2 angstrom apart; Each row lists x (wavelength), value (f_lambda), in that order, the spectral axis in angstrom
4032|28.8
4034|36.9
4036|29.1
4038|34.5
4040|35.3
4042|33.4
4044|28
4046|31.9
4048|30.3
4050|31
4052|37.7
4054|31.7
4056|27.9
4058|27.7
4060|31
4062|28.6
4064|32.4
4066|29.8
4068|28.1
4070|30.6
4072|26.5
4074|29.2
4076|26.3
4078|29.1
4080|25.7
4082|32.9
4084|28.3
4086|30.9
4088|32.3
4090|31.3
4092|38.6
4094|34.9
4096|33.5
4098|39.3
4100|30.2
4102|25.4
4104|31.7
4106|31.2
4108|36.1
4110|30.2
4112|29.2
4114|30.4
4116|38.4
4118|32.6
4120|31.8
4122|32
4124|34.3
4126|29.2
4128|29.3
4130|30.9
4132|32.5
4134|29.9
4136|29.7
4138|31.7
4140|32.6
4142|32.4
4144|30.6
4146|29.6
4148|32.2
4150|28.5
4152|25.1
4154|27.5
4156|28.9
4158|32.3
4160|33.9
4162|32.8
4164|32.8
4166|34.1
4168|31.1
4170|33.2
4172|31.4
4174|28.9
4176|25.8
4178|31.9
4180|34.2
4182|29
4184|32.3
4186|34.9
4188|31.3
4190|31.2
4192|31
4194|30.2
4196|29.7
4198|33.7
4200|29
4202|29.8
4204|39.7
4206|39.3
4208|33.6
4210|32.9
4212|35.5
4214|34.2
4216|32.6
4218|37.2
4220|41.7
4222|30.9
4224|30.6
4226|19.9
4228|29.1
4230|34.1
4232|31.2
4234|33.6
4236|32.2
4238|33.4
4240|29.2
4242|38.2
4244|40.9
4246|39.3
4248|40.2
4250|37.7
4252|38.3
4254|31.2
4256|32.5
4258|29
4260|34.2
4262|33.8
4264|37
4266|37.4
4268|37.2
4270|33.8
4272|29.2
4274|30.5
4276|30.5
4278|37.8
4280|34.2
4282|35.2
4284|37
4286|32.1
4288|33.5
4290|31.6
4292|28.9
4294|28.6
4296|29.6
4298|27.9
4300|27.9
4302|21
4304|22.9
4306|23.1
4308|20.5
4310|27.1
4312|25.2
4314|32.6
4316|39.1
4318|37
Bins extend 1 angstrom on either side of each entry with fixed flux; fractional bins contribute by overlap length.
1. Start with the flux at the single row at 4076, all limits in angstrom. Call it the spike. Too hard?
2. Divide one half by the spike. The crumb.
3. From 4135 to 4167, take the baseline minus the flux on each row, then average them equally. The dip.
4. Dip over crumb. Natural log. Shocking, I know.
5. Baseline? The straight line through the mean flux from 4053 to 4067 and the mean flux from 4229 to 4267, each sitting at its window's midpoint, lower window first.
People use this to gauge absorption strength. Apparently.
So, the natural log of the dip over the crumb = 4.30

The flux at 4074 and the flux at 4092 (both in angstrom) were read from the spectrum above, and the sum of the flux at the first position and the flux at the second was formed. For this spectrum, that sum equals 68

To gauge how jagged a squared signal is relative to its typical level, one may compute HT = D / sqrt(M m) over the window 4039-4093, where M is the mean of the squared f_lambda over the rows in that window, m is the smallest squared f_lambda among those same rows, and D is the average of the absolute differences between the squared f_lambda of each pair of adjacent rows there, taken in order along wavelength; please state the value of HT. 0.26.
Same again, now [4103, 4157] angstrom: 0.19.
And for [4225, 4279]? 0.30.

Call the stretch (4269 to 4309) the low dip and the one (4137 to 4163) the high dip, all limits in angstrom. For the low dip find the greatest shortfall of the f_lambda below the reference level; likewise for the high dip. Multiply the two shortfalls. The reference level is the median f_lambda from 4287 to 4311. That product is 21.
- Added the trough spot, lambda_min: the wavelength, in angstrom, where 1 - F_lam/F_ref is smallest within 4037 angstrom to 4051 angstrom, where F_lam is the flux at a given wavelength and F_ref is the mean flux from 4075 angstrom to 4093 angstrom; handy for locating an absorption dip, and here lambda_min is 4040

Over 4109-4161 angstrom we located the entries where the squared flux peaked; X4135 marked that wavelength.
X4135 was 4116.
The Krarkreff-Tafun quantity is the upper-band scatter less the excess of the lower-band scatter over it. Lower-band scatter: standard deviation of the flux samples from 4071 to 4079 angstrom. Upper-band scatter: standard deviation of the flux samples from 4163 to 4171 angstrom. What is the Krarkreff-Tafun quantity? 1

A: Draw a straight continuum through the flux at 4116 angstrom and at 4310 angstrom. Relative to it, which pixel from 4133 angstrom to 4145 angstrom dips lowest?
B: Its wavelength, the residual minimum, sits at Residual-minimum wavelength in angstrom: 4136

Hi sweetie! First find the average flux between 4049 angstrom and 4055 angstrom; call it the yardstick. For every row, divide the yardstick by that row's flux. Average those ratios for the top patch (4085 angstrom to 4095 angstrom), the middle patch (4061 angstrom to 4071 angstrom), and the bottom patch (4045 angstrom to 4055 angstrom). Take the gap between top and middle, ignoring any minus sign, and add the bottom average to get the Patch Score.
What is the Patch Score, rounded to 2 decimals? 1.15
